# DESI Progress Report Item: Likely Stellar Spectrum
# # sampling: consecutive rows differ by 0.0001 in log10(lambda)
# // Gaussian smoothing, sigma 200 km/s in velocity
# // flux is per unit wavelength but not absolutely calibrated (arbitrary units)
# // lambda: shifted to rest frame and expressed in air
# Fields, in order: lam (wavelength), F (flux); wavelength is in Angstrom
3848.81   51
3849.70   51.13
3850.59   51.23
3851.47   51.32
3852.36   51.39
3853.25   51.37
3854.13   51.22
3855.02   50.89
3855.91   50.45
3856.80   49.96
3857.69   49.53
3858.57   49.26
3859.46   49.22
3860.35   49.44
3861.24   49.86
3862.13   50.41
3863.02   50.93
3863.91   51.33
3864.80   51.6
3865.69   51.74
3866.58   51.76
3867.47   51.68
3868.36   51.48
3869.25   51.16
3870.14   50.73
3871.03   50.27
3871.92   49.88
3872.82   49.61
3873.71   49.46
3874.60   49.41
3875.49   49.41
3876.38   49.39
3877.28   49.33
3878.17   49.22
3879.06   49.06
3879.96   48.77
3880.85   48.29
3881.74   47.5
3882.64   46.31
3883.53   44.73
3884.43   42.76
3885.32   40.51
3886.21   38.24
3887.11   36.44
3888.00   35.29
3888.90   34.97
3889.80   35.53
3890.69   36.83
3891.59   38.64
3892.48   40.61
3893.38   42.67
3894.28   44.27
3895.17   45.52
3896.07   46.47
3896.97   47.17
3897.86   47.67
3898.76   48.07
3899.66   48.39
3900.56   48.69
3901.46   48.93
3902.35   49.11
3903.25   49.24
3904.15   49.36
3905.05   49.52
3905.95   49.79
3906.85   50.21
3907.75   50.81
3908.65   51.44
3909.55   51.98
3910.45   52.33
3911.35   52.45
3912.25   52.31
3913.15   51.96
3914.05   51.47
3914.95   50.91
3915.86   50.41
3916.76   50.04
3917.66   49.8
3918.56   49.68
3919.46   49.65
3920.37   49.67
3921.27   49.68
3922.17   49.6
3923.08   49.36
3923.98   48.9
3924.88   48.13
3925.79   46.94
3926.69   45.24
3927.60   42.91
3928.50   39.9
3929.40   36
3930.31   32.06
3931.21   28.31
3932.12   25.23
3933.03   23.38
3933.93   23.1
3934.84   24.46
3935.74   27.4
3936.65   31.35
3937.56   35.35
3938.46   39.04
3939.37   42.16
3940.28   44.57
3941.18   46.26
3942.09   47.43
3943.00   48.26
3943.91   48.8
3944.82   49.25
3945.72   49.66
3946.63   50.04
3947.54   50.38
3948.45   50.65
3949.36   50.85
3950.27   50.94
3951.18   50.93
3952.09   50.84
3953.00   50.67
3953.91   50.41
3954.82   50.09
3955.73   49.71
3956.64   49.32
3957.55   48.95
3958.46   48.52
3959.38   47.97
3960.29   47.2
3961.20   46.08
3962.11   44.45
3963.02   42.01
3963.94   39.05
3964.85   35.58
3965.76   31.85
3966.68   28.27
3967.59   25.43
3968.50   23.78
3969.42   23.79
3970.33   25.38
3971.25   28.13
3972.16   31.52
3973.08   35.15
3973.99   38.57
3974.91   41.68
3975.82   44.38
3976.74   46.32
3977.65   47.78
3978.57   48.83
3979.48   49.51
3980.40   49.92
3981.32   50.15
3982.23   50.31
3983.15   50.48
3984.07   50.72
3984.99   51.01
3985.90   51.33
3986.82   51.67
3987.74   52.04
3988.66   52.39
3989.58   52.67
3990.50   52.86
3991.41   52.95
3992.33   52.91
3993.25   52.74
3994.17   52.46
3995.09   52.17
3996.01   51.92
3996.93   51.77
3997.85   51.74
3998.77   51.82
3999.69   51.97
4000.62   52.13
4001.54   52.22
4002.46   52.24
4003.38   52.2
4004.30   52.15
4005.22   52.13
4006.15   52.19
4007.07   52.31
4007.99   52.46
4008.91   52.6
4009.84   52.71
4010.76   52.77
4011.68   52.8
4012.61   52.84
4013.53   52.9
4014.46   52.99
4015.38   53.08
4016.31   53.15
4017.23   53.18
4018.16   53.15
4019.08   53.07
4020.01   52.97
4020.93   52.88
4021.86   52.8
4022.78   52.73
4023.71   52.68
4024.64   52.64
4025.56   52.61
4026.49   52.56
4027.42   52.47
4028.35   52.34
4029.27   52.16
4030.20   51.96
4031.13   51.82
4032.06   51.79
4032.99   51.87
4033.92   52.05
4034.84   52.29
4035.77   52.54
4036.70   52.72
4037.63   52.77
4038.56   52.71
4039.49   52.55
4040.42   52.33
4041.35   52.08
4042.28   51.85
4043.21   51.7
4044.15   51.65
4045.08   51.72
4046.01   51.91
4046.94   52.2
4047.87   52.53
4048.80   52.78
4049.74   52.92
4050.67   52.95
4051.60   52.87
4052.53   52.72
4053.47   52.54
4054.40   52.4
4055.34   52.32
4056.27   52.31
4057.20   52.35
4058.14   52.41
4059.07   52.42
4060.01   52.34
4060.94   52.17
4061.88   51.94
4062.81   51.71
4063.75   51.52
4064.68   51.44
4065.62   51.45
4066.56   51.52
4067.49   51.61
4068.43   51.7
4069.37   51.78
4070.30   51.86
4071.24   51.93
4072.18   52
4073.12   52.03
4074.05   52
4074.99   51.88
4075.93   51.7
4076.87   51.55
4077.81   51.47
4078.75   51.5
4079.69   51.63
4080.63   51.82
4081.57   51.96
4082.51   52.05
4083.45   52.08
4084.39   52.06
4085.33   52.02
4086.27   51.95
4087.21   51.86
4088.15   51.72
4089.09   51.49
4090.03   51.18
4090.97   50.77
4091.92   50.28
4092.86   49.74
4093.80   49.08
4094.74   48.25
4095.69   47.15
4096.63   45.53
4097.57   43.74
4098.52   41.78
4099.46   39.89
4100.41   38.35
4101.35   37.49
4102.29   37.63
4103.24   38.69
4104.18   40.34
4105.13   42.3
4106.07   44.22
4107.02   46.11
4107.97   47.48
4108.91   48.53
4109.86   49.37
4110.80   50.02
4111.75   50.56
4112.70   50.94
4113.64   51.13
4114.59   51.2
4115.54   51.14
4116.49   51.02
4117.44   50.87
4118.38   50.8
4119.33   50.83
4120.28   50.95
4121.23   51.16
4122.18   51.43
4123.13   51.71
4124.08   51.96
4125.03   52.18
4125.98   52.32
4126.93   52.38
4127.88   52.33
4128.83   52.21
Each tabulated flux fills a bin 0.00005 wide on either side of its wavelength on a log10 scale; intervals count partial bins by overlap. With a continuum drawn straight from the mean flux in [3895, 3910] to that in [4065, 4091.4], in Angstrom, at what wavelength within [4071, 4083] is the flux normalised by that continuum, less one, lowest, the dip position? 4077.81 Angstrom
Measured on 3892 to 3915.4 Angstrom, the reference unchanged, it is 3892.48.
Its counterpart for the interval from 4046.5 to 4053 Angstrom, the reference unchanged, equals 4046.94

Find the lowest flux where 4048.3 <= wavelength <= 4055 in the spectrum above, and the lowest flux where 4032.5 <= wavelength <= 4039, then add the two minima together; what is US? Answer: 104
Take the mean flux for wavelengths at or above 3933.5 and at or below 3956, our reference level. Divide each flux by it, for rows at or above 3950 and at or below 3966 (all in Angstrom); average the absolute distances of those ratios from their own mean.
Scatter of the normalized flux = 0.10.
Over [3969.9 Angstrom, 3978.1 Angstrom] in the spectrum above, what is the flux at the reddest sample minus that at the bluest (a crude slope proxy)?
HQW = 22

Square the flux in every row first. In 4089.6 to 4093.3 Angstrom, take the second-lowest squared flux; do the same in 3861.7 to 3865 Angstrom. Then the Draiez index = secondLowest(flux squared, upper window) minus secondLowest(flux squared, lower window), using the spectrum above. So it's -66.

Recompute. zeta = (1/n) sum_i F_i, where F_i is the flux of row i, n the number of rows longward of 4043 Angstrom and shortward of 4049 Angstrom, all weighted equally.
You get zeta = 52.1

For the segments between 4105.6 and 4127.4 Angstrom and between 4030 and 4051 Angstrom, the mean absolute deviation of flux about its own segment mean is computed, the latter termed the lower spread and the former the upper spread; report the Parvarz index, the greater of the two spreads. 1.4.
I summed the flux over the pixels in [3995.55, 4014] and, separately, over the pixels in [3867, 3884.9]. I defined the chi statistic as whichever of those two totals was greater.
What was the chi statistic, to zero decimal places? 1046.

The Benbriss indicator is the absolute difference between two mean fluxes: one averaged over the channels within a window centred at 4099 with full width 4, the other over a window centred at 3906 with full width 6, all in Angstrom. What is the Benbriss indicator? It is 9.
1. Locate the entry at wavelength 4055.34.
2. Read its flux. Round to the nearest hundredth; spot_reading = 52.32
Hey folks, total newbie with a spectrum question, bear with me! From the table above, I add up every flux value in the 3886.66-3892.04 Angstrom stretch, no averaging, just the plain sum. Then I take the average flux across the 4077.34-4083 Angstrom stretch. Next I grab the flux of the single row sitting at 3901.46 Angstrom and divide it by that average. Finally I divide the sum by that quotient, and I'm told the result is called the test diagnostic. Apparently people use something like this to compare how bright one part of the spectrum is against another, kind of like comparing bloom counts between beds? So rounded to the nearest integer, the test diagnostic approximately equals 230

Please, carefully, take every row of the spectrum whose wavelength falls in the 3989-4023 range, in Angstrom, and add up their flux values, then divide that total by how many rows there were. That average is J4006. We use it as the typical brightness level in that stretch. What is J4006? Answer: 52.6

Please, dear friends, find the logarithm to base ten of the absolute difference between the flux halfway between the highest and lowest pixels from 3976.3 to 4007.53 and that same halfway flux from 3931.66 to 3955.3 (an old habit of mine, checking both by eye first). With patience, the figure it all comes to 1.1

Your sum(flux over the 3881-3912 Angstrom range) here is 1542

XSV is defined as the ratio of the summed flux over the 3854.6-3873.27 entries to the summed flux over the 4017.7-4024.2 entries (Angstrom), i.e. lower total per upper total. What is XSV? 2.9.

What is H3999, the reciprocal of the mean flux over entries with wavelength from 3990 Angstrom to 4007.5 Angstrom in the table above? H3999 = 0.0191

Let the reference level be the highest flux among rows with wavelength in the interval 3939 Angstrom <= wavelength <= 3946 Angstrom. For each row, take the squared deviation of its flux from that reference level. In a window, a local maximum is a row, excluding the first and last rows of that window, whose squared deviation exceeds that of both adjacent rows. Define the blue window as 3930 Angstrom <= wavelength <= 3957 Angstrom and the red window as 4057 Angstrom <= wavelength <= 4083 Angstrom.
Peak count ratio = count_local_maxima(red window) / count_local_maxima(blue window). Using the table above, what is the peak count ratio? 1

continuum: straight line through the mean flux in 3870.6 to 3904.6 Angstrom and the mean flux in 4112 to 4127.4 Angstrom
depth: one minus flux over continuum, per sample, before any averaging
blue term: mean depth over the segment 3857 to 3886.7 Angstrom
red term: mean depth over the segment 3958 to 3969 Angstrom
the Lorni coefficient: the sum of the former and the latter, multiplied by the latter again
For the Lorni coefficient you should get 0.020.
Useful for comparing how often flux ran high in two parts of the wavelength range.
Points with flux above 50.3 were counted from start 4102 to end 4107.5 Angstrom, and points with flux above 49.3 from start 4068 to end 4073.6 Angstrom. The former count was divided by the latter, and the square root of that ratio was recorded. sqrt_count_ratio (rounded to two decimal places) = 0.00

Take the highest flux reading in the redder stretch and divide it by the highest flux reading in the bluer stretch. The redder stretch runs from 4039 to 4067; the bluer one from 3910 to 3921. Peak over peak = 1.01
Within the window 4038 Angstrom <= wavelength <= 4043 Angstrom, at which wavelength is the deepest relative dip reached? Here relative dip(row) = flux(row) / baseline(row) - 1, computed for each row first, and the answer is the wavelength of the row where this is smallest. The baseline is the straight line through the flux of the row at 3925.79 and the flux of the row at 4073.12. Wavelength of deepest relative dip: 4042.28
